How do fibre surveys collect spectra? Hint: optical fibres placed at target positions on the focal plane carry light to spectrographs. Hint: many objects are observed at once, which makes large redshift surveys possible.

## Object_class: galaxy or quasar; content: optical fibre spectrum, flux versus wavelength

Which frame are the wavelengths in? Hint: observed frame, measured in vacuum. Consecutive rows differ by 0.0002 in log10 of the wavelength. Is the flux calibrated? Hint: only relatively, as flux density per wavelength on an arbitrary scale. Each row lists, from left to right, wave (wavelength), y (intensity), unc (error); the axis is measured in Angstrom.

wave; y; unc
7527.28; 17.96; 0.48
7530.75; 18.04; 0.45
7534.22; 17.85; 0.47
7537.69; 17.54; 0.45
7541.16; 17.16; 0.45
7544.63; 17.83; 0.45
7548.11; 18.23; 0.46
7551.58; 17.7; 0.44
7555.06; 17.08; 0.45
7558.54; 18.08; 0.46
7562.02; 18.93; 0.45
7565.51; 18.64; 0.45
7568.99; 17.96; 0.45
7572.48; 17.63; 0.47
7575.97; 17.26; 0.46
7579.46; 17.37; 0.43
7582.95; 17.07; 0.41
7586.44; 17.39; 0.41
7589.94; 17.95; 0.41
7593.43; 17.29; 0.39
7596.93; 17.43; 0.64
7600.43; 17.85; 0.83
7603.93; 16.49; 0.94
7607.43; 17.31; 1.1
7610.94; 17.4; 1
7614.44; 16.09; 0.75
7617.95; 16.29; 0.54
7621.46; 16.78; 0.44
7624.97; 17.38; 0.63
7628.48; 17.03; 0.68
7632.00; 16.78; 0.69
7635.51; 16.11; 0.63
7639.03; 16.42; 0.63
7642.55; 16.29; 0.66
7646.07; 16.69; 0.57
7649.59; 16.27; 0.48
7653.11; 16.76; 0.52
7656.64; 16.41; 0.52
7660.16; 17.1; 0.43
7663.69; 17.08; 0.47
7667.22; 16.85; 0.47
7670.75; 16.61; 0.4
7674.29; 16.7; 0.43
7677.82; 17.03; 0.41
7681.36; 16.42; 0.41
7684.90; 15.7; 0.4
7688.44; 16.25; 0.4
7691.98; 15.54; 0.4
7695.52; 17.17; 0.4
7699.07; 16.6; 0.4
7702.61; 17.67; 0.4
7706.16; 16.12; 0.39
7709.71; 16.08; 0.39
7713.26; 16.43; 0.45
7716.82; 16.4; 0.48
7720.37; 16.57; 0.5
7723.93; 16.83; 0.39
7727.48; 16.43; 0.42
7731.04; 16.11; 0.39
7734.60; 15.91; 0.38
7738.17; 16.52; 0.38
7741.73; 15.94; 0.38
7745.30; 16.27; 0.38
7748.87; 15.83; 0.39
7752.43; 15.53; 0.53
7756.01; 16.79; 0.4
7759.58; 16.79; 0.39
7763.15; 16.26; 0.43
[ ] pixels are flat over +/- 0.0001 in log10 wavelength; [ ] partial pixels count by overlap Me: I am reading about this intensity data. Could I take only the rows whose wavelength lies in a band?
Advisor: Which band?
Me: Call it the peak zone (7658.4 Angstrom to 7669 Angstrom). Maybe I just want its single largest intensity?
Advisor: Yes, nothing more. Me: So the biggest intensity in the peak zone 17.1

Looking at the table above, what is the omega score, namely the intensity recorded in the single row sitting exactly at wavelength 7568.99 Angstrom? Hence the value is 17.96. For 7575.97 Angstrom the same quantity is 17.26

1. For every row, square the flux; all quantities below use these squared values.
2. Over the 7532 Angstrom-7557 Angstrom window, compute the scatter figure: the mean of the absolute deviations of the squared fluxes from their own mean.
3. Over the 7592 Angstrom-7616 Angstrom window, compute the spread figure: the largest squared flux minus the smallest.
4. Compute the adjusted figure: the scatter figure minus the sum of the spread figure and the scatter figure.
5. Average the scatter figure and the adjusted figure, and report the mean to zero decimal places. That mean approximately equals -24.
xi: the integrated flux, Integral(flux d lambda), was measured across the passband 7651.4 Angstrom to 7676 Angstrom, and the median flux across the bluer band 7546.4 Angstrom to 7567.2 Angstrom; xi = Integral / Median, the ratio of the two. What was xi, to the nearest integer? 23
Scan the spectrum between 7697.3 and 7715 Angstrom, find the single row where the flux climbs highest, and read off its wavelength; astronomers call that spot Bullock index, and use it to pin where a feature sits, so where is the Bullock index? 7702.61 Angstrom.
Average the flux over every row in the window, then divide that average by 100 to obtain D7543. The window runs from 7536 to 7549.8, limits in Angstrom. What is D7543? 0.1769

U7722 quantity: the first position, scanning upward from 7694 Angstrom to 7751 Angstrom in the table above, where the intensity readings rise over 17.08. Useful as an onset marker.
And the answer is 7695.52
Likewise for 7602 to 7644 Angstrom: 7607.43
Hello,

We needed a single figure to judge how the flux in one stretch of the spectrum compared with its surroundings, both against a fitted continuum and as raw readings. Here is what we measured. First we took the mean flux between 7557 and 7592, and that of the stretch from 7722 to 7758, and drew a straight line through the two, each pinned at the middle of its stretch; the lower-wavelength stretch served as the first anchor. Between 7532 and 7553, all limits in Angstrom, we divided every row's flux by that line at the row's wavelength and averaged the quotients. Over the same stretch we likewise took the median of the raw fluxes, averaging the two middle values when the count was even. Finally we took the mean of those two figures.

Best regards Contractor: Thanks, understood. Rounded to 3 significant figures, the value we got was 9.37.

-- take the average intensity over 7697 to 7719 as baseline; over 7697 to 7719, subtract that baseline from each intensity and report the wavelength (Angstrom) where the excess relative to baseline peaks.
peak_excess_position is 7702.61 Angstrom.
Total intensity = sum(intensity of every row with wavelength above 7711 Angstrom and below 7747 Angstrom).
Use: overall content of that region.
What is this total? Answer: 163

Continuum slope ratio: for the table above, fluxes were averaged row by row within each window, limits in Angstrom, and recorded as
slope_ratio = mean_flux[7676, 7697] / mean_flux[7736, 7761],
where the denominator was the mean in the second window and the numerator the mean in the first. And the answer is 1.01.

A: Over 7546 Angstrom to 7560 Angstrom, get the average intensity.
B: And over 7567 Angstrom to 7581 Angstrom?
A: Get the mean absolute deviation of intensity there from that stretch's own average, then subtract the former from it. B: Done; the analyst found -17.53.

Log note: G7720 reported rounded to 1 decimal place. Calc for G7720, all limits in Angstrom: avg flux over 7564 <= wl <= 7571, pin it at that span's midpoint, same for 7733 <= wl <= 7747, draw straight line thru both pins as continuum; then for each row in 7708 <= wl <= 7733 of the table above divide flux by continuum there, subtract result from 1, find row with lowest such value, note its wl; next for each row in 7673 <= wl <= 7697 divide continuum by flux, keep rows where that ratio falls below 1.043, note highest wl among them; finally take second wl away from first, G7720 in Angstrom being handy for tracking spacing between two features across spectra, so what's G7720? 28.4 Angstrom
